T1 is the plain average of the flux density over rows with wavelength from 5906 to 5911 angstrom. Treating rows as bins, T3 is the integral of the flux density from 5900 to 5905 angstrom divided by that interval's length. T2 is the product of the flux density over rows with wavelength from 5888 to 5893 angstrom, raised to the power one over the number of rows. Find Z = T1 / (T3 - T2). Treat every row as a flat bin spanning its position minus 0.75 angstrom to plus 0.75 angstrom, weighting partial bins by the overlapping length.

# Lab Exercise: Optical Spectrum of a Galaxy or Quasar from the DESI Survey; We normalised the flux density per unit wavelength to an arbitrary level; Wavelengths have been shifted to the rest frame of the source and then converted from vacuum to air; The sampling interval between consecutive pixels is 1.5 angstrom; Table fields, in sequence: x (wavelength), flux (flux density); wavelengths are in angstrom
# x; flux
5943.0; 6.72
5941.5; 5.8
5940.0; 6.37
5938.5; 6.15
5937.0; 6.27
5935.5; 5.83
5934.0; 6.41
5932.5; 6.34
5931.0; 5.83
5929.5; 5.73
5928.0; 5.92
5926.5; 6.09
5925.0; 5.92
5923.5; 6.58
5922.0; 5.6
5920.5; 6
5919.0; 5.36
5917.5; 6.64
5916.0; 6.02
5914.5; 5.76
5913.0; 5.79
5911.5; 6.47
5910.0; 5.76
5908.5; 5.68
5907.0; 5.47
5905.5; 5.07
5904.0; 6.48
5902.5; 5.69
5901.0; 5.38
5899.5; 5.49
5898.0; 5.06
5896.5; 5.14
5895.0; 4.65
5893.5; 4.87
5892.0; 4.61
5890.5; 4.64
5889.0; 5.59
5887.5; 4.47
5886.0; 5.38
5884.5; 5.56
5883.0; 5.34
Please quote 7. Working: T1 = 5.6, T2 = 4.9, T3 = 5.8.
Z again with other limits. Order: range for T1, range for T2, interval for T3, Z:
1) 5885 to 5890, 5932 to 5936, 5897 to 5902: -6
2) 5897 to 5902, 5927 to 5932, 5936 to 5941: 14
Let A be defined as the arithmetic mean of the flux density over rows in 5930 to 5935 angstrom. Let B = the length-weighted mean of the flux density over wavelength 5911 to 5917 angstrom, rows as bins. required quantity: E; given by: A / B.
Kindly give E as 1.03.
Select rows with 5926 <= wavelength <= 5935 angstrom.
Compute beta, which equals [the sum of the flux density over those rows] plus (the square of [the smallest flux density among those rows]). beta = 69.2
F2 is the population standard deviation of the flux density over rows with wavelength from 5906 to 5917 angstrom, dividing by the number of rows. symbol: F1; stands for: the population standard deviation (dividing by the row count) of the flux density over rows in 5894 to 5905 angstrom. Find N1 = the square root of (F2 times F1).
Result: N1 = 0.397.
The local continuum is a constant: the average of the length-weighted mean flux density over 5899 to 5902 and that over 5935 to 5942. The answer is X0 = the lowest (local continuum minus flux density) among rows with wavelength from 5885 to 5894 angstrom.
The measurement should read 0.19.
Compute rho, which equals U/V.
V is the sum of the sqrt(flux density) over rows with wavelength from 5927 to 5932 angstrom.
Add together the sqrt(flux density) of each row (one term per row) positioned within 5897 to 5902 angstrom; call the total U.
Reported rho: 0.95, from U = 6.91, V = 7.2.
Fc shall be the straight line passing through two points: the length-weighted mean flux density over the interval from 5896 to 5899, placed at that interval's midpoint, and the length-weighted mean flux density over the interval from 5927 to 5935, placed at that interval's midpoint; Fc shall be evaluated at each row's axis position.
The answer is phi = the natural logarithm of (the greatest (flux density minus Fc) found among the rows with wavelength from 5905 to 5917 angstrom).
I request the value 0.0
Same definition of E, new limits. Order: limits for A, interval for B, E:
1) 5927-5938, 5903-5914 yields 1.04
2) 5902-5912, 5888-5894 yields 1.18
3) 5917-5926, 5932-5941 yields 0.97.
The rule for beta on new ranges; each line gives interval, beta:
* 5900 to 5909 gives 59.5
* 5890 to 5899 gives 50.2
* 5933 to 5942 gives 70.5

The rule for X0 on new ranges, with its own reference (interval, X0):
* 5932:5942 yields -0.63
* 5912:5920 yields -0.86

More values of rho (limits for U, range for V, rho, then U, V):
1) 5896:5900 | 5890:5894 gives 1.05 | 6.86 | 6.5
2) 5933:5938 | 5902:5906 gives 1.04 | 7.45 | 7.2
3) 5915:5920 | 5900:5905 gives 1.01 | 7.35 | 7.3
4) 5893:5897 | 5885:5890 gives 0.98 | 6.63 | 6.8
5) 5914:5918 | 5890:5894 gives 1.14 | 7.43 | 6.5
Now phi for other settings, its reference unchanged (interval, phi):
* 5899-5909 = 0.2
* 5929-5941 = -1.2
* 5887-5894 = -0.4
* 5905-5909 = -1.4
